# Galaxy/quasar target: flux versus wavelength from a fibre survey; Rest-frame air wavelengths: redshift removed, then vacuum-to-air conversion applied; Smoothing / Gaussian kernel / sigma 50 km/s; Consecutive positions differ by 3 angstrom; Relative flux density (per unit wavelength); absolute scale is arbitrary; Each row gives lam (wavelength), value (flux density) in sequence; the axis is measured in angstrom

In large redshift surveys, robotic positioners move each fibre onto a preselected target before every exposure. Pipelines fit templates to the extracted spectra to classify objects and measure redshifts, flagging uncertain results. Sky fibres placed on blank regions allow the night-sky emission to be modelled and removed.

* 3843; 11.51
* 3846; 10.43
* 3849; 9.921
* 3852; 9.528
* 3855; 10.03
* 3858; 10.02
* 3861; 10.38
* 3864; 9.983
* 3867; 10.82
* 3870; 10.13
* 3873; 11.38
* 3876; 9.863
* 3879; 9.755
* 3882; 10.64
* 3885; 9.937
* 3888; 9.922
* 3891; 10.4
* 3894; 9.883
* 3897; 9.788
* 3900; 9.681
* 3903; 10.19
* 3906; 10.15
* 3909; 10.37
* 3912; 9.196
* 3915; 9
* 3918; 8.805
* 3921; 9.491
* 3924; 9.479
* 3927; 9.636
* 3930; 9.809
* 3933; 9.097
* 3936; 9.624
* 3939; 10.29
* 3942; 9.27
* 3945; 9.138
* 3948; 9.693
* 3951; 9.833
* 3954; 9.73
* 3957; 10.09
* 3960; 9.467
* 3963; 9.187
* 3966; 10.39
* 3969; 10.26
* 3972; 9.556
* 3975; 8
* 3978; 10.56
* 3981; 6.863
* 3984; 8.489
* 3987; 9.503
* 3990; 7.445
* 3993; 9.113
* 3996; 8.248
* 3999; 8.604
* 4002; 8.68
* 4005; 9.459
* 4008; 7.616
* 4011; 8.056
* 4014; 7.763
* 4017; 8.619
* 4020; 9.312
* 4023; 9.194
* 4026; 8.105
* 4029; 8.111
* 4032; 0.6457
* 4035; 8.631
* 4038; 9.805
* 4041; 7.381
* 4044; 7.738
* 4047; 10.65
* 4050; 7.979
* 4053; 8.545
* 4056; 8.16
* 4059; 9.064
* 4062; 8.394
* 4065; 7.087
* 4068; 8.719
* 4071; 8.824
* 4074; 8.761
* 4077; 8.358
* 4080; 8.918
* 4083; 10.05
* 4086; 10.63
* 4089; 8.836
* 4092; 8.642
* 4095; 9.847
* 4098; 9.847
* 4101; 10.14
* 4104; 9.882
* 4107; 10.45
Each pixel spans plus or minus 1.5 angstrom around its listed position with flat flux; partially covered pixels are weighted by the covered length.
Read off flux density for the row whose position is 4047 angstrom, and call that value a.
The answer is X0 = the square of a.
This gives 113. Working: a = 10.65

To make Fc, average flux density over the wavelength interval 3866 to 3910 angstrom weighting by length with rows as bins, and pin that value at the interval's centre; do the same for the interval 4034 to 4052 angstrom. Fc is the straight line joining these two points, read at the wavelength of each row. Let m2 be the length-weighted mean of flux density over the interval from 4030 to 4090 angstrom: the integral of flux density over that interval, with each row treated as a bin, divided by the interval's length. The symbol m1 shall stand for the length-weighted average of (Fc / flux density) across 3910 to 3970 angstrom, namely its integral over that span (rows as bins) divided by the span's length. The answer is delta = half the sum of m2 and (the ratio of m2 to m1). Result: 8.3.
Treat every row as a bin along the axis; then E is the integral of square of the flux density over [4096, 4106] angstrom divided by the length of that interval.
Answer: 100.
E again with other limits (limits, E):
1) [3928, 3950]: 92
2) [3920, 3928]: 91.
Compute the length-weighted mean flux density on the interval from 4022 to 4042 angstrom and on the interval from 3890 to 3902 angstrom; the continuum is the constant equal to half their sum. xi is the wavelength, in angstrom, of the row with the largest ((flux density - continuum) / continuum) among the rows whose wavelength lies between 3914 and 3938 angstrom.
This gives 3930 angstrom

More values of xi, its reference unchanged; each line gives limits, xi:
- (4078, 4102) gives 4086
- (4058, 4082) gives 4059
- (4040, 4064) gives 4047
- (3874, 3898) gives 3882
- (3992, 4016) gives 4005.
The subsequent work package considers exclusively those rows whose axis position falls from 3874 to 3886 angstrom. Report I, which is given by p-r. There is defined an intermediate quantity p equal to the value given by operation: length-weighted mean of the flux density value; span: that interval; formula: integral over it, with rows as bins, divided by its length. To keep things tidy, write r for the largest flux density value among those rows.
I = -0.53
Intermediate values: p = 10.1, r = 10.64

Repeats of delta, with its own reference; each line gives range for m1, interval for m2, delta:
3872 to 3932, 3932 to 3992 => 9.2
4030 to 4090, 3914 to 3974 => 7.8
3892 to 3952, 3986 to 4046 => 8.0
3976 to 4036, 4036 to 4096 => 7.0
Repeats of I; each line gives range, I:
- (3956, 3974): -0.62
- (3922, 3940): -0.66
